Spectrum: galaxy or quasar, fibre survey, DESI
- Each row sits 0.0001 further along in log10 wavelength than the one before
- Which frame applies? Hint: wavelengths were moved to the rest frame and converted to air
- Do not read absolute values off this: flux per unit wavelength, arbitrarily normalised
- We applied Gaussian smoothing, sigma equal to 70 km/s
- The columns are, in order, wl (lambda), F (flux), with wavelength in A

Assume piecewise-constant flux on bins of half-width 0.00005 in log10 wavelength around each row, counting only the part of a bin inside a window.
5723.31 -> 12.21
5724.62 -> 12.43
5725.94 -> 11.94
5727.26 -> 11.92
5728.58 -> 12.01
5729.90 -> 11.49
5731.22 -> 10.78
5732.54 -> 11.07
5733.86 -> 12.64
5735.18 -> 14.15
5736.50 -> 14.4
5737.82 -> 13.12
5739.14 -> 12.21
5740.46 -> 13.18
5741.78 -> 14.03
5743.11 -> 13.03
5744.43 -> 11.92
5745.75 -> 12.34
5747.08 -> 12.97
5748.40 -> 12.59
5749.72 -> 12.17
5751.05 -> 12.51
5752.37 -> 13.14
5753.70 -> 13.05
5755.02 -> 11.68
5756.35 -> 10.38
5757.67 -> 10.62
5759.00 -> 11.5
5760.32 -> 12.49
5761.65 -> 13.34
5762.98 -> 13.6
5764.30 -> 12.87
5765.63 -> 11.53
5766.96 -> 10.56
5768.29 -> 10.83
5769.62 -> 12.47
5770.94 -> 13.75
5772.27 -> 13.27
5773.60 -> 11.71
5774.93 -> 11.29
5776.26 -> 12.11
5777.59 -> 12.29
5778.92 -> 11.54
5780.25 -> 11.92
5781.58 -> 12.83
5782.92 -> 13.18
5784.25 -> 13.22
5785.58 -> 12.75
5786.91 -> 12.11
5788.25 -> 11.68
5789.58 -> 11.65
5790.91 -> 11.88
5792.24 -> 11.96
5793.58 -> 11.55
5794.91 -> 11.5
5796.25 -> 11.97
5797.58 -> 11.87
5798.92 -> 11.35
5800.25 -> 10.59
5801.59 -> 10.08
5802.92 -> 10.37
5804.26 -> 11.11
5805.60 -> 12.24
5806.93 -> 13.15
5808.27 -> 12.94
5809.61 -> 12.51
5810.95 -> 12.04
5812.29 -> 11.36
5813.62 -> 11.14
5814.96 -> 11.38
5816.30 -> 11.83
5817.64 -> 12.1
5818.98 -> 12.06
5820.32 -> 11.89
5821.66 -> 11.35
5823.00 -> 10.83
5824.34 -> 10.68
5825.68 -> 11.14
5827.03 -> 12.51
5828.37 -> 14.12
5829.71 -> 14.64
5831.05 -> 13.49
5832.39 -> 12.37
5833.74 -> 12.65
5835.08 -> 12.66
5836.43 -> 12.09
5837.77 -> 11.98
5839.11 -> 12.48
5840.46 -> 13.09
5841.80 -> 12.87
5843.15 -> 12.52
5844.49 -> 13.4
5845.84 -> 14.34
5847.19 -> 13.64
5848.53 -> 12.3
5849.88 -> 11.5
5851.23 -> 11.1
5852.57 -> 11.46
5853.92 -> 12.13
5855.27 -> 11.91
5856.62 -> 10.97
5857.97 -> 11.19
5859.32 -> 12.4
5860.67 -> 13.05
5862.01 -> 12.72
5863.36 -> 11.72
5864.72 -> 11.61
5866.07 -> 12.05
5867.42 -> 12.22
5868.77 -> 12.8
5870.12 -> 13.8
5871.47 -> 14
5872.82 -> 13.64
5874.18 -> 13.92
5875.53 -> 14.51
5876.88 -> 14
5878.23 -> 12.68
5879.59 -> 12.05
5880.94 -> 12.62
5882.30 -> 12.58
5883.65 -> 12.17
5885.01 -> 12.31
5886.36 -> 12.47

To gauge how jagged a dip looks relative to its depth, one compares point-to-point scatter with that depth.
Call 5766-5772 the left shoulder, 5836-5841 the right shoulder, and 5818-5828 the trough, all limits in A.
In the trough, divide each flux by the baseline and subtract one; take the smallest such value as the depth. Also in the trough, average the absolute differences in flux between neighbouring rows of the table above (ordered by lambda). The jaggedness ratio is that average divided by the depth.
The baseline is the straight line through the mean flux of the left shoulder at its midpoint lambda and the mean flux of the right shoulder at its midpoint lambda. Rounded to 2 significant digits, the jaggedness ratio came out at -4.0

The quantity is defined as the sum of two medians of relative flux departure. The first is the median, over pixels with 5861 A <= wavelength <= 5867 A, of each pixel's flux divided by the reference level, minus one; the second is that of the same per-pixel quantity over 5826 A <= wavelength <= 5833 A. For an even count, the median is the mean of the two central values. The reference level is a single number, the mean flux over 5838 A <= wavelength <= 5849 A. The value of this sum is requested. -0.06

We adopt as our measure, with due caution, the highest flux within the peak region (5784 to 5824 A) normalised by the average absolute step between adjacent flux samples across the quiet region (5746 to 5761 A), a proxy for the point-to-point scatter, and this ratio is 20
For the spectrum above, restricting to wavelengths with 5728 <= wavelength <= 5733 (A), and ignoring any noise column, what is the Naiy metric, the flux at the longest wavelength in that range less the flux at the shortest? -0.9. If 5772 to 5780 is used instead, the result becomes -1.7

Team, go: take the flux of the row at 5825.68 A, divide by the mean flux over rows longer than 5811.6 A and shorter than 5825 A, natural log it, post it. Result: -0.03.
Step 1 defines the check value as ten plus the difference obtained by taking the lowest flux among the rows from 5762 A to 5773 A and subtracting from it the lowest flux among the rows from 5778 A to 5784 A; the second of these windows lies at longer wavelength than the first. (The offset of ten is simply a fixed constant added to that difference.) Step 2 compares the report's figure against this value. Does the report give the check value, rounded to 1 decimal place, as 9.0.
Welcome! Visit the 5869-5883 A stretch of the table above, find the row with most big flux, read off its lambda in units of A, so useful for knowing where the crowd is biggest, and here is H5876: 5875.53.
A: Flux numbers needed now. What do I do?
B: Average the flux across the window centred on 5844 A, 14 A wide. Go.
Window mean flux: 12.8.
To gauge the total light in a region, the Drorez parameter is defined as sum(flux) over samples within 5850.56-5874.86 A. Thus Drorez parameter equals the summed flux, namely 223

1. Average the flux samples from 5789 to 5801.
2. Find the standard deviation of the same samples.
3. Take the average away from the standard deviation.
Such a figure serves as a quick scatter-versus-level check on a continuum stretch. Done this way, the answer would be -11.2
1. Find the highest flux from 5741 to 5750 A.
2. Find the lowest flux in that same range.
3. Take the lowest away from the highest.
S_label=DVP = 2.1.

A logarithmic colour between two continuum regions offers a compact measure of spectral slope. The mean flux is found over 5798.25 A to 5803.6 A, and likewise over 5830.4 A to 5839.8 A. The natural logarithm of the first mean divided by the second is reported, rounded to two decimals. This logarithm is -0.17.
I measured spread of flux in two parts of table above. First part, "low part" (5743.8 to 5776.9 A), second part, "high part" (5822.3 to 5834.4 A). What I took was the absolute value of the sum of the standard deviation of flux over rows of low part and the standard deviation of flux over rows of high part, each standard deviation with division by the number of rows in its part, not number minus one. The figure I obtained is 2.29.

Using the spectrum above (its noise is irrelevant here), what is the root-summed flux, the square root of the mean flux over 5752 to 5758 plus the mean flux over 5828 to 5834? 5.02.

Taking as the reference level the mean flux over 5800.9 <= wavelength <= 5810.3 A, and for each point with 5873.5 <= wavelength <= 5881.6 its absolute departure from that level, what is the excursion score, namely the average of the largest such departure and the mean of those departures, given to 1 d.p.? 2.1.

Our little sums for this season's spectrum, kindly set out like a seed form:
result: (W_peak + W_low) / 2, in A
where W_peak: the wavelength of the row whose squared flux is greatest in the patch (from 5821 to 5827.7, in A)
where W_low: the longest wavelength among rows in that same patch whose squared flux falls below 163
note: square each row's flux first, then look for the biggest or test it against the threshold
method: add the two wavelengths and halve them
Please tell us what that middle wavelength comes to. 5827.0 A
